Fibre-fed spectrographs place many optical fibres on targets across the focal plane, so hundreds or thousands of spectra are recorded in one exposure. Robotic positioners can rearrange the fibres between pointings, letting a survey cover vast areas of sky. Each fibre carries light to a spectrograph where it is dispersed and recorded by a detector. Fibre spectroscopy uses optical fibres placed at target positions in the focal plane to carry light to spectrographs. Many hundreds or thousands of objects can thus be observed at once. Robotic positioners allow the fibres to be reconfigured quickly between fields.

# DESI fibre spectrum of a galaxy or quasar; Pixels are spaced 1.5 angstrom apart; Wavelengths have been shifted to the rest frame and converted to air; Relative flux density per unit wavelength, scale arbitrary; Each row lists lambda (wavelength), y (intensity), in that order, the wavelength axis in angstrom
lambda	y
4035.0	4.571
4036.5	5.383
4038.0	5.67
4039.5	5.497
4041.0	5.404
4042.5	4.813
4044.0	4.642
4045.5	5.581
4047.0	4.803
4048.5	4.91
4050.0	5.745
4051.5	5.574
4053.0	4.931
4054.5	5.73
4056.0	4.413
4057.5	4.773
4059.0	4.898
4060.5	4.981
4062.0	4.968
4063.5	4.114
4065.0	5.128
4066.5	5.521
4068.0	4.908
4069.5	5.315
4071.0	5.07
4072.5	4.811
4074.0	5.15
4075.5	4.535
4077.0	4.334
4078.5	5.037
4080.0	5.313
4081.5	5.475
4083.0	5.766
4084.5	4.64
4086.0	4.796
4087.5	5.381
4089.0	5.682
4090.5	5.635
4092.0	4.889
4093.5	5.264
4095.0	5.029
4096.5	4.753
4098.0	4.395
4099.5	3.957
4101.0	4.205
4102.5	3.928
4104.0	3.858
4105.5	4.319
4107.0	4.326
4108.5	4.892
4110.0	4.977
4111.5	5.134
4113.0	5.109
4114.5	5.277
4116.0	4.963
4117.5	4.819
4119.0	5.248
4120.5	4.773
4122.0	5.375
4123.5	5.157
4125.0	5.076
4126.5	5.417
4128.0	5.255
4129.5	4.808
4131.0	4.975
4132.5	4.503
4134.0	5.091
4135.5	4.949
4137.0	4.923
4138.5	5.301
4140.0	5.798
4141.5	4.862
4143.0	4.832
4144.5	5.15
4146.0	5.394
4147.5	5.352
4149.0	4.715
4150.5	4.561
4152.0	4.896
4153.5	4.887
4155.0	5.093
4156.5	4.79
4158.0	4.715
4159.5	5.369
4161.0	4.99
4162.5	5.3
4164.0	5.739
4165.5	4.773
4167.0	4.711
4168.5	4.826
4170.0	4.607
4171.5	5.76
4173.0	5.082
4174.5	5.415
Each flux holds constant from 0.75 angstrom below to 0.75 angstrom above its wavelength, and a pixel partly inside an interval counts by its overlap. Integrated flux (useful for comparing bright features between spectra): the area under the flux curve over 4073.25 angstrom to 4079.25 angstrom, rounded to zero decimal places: 29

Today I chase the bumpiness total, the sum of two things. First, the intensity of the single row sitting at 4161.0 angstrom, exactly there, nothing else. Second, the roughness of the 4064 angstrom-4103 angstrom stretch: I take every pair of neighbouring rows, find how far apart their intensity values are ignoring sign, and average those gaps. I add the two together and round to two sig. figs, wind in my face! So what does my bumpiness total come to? 5.4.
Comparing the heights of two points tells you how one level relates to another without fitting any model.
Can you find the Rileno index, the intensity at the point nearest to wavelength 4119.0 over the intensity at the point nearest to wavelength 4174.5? 0.97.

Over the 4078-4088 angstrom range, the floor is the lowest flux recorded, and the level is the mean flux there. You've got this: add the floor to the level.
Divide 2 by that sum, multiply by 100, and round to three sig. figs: 20.3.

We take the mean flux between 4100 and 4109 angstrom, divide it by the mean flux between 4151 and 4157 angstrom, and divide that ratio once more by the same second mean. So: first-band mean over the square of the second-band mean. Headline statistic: 0.176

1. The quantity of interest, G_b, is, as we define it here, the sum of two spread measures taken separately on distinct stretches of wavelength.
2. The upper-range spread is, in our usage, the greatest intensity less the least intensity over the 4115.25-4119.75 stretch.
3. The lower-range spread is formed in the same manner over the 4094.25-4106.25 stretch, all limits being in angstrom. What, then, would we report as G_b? 1.6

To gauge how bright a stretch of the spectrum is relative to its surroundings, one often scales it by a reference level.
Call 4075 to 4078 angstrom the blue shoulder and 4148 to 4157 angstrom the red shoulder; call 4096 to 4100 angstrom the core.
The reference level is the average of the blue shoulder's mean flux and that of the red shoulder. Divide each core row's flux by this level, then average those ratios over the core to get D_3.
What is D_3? 0.94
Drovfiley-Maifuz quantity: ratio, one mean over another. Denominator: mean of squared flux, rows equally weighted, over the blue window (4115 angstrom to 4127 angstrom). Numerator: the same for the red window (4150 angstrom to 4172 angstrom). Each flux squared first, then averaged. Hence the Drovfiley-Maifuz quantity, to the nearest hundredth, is 0.96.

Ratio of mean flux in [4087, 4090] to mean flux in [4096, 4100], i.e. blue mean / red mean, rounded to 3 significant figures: 1.27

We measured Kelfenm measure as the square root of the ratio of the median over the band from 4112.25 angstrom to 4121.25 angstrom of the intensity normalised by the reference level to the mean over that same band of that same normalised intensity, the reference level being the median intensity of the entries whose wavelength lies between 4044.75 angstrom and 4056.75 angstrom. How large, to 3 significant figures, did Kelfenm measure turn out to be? 1.00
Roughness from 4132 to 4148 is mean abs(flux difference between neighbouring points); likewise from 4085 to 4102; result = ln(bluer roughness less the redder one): -3.2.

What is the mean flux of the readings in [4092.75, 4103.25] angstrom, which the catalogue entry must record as 4.50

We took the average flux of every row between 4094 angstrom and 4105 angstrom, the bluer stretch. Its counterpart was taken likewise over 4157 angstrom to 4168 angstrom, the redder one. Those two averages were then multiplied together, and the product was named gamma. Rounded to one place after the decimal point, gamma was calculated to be 21.9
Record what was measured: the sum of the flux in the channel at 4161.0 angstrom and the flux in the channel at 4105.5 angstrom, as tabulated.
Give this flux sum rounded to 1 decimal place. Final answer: 9.3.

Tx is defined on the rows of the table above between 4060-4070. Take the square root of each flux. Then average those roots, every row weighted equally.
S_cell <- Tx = 2.23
